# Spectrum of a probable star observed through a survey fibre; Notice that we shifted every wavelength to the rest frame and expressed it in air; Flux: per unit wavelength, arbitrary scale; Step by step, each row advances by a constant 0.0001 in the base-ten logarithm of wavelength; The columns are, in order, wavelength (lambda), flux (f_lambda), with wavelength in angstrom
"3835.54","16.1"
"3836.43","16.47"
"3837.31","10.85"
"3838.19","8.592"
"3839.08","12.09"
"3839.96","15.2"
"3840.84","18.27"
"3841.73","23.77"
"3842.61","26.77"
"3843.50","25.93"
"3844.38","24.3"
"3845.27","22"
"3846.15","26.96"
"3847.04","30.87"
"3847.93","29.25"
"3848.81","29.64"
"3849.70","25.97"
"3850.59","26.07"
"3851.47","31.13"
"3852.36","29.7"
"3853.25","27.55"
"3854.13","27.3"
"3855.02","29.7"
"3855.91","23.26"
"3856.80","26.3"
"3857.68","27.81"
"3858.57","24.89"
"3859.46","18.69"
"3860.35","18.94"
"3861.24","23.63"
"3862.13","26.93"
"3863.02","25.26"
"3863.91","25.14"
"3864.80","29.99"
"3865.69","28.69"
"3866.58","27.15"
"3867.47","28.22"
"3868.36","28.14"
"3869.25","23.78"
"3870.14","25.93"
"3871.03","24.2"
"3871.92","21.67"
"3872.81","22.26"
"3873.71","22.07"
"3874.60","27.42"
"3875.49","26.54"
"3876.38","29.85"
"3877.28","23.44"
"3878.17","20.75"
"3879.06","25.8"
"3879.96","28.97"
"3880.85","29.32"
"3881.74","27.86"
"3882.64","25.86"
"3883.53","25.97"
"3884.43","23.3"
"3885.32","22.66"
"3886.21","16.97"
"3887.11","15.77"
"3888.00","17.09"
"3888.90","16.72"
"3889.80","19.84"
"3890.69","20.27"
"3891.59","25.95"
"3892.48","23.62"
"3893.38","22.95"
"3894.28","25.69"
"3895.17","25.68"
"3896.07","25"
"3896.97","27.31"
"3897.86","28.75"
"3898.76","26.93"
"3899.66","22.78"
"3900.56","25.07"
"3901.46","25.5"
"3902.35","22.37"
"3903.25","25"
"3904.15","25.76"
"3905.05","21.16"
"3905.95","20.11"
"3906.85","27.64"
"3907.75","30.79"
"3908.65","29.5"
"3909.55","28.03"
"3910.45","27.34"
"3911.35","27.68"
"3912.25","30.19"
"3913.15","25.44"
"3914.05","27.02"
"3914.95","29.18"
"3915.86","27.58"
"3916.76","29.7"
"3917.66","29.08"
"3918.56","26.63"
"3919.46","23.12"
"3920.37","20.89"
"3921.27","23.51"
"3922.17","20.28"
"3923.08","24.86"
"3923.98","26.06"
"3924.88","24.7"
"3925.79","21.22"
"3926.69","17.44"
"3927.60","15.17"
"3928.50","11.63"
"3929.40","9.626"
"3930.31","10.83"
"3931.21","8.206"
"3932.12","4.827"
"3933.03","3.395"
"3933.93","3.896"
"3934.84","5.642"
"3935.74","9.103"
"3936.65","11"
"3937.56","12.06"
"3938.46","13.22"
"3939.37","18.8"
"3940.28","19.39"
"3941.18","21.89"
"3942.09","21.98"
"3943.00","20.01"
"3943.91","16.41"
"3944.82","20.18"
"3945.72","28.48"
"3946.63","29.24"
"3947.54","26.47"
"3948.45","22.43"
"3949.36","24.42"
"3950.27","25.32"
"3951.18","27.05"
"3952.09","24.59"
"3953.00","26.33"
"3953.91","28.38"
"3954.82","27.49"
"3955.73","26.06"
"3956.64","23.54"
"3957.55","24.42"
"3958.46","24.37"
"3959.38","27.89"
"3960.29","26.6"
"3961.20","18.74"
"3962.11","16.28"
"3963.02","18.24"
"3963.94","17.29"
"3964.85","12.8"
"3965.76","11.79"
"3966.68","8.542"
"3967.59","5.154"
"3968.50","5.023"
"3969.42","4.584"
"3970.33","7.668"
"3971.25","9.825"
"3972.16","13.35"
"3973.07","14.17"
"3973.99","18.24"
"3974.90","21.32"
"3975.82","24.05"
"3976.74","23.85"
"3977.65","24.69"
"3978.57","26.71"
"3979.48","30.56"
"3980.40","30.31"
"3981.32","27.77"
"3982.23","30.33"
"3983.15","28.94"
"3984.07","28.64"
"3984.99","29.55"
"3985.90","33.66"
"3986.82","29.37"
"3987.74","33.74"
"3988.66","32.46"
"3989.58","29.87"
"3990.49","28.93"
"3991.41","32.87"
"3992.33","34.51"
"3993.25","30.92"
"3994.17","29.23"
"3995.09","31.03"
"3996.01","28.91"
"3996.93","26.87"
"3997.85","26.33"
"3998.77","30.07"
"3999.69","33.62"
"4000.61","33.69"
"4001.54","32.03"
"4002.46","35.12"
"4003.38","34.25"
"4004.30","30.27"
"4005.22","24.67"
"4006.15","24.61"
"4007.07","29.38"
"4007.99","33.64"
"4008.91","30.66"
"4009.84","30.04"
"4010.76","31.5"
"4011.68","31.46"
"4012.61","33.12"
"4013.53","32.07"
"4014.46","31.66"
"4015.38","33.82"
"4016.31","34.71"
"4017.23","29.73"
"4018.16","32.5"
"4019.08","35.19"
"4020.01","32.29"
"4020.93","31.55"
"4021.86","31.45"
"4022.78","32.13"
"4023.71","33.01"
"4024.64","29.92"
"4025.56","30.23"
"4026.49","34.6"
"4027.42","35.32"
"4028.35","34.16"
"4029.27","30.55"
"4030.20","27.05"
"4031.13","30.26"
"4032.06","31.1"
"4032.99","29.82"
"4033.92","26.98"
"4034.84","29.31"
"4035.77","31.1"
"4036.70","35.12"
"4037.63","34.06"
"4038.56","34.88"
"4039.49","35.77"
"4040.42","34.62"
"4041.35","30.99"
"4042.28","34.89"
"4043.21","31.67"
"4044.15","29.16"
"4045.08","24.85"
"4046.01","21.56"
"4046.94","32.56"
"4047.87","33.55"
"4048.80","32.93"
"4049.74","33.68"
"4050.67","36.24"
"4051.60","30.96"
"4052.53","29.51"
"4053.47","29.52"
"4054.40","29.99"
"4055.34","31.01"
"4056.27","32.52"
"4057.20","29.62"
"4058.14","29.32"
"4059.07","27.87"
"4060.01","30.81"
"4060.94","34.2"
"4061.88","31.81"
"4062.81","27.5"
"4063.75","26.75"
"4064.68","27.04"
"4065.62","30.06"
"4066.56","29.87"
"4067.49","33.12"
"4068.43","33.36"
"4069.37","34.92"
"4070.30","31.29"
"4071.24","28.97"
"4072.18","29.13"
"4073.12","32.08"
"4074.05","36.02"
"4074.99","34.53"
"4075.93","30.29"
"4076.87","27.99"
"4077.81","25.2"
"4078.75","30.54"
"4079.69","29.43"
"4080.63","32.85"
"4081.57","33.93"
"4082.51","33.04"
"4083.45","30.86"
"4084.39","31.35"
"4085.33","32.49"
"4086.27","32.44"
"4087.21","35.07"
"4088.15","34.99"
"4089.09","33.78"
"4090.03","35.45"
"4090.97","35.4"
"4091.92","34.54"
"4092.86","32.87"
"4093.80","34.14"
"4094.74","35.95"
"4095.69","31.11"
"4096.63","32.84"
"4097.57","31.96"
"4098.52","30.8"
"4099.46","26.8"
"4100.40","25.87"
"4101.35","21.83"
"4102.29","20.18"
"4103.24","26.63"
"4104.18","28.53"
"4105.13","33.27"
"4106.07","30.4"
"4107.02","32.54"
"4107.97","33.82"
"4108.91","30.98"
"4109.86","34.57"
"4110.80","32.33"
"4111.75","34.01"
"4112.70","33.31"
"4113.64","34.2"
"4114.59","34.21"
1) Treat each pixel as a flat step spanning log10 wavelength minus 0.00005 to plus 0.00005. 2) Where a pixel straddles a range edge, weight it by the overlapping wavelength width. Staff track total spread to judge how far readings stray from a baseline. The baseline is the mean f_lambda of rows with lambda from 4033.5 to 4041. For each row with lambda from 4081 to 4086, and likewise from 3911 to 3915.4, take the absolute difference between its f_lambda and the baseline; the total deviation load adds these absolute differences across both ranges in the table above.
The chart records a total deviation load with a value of 29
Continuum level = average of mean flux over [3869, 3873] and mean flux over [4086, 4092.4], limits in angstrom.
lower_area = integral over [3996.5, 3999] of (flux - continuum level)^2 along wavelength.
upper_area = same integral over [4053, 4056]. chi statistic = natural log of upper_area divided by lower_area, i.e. -1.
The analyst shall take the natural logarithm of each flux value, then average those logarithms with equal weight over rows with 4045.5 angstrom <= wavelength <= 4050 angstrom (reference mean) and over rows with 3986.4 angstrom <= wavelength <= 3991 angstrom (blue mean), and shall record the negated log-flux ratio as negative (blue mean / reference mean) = -1.0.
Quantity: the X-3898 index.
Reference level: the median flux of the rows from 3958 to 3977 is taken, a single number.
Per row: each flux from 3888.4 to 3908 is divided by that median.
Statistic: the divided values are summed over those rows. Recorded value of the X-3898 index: 33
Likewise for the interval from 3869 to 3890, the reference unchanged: 35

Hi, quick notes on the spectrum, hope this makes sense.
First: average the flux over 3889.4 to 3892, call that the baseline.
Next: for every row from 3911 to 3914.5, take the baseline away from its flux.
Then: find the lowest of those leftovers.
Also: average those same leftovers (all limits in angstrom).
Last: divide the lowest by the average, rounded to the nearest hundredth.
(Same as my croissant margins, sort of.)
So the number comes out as 0.61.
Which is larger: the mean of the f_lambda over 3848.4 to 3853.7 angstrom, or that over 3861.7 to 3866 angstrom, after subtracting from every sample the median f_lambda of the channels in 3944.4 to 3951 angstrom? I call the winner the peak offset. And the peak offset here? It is 3.0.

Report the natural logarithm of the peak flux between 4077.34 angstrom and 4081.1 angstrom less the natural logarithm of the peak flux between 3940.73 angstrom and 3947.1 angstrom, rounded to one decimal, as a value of 0.1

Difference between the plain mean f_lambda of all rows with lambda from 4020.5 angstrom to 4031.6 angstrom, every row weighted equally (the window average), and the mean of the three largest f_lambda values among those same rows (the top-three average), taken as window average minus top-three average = -3.0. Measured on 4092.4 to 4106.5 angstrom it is -4.9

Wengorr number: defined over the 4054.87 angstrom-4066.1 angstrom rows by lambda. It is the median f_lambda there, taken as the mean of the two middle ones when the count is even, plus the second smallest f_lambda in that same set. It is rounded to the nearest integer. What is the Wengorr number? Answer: 57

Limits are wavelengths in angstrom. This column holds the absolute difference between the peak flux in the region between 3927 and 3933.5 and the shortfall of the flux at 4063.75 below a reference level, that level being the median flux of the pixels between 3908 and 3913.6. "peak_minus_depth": 14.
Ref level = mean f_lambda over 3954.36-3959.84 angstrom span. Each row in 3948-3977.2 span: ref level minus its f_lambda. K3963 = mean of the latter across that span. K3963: 7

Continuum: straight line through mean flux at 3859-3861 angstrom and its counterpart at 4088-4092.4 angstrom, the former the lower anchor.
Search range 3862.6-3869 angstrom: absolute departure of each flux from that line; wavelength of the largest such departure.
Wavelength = 3864.80 angstrom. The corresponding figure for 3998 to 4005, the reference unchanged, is 4002.46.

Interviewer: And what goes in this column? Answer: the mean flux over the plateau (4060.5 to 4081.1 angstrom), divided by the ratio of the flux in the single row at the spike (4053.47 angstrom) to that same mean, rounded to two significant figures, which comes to 32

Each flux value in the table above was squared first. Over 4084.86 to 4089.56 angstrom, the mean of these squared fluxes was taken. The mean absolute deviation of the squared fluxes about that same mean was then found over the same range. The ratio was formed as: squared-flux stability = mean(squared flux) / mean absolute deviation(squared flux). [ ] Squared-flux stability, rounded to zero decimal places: 16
